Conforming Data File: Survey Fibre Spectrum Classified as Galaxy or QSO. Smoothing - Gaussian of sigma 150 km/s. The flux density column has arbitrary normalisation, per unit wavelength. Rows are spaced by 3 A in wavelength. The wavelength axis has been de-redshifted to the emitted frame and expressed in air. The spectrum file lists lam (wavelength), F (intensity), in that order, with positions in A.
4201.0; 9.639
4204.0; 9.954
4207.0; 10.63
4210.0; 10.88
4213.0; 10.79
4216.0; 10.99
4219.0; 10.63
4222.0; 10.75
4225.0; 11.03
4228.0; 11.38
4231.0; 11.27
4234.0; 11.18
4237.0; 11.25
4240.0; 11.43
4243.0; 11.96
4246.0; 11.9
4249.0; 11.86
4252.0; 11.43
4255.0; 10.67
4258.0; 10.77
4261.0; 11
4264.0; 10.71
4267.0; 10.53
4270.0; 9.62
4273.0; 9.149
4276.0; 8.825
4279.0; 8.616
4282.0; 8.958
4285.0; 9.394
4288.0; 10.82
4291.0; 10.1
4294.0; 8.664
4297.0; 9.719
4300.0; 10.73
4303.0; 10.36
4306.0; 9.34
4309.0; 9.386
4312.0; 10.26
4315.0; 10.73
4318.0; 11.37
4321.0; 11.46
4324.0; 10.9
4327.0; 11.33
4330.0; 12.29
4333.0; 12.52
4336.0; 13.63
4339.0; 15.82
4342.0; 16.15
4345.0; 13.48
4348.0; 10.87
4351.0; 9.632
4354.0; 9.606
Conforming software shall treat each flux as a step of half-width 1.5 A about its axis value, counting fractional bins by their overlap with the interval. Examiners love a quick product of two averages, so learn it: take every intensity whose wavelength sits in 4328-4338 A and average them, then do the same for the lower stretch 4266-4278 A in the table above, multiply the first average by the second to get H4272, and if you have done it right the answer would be 122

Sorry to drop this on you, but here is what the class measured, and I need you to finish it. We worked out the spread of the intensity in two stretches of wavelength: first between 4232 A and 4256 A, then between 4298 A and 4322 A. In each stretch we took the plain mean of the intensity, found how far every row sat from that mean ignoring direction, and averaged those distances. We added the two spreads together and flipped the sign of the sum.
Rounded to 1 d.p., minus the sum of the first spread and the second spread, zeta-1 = -1.0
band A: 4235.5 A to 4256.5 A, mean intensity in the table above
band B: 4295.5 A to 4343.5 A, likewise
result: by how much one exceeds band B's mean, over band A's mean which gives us -0.92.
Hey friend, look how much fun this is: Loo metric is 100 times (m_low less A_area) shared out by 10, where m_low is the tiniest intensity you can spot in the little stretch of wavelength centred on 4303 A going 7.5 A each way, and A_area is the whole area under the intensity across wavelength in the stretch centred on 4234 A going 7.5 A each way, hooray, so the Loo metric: -1602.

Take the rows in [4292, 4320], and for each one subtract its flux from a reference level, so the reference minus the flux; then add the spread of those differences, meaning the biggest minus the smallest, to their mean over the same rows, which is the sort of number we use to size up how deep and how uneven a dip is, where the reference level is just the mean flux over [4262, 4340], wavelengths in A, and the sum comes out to 3.2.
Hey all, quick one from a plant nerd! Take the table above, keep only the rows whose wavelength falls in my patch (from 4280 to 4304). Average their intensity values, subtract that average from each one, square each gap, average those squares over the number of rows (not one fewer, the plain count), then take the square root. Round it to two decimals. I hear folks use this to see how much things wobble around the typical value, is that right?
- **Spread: 0.75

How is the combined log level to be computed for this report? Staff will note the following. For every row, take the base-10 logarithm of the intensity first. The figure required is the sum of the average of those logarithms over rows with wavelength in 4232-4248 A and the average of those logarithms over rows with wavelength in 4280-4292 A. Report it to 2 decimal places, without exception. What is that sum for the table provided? 2.05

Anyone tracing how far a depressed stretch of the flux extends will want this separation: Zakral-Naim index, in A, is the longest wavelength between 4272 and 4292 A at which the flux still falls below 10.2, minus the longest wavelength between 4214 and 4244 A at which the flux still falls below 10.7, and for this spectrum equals 72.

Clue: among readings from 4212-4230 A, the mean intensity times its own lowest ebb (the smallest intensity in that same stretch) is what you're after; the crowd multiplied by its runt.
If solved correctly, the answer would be 116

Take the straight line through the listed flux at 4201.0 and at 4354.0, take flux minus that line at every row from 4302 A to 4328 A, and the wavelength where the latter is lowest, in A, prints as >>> 4306.0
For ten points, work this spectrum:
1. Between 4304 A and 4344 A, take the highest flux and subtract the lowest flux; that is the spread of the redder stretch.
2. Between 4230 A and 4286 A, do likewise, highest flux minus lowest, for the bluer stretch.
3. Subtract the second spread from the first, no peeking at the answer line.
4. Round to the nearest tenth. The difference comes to 3.5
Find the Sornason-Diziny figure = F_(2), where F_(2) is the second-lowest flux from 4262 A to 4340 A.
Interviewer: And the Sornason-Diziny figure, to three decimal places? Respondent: 8.664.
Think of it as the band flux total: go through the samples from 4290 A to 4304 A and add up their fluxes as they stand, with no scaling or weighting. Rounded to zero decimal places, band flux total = 50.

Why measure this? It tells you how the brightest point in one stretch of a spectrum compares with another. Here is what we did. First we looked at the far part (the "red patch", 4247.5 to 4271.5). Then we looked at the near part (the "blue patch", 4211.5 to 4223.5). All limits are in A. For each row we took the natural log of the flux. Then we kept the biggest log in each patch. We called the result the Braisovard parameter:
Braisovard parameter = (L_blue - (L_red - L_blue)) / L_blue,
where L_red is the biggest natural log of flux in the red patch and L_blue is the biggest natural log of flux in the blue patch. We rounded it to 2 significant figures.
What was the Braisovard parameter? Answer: 0.97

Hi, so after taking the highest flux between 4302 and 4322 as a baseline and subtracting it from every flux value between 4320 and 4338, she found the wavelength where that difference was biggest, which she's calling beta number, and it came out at 4336.0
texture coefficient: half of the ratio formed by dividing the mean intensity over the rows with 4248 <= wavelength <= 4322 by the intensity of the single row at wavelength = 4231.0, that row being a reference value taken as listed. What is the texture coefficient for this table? 0.45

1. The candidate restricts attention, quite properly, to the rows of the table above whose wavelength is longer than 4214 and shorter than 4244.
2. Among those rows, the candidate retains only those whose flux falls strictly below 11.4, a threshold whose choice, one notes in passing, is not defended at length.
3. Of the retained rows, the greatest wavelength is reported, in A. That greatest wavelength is 4237.0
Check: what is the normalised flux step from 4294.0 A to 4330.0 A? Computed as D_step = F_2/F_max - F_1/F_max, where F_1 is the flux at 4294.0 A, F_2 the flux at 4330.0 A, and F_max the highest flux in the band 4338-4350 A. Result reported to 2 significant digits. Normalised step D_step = 0.22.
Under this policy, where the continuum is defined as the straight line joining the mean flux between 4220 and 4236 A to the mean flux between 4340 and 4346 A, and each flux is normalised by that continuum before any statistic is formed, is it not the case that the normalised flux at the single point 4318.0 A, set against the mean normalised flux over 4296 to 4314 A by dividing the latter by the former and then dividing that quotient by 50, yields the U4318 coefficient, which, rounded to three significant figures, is 0.0181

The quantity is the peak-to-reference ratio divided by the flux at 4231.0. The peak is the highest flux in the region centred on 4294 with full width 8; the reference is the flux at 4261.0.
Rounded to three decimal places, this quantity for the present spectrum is 0.081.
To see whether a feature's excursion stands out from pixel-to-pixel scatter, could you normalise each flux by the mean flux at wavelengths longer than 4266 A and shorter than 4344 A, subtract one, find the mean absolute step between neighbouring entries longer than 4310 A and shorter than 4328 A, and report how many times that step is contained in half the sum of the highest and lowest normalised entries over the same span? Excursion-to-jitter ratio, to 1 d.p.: 0.1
